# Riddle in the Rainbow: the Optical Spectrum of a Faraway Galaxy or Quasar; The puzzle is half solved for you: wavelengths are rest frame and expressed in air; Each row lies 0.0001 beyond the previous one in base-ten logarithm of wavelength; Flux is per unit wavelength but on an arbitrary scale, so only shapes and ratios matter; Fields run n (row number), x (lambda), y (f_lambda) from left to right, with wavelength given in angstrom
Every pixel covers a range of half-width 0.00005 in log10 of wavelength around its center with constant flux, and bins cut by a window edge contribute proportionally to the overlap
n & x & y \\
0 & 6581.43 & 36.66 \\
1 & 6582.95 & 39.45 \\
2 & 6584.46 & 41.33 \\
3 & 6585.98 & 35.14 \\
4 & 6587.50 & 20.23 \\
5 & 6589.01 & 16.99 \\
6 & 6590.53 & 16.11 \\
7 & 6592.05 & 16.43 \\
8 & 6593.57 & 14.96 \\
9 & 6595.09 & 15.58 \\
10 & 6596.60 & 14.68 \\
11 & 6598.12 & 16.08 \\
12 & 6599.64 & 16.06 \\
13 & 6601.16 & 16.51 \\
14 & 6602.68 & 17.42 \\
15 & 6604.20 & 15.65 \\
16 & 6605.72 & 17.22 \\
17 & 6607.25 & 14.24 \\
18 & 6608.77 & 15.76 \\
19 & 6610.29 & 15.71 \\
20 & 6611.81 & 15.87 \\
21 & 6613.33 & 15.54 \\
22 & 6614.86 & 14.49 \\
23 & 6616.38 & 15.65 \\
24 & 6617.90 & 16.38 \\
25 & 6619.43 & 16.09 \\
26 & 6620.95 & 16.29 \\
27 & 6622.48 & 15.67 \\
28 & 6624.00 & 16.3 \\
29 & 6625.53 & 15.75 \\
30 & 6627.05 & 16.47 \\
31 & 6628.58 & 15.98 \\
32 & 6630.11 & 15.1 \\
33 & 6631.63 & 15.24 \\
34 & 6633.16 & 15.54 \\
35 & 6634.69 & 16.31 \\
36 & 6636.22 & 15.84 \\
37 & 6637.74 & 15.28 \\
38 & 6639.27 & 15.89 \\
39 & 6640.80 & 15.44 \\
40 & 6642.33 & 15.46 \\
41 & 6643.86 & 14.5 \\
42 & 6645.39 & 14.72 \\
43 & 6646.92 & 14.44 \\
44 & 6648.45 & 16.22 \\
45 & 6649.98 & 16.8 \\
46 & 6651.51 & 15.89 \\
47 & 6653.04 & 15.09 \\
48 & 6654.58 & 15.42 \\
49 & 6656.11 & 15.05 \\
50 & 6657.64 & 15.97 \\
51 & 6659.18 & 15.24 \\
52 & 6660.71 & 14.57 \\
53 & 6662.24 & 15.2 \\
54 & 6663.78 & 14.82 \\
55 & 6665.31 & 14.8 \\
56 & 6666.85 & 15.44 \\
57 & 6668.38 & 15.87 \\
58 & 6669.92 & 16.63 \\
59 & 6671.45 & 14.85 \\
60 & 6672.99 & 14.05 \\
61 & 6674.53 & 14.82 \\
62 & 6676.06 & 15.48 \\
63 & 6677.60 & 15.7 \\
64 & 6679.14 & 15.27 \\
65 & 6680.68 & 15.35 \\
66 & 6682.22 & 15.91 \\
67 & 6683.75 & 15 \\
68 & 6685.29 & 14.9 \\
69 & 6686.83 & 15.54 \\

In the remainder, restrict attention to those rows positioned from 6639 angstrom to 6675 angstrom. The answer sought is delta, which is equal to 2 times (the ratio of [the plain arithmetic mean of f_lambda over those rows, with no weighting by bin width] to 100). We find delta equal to 0.306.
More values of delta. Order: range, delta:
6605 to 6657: 0.313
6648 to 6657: 0.315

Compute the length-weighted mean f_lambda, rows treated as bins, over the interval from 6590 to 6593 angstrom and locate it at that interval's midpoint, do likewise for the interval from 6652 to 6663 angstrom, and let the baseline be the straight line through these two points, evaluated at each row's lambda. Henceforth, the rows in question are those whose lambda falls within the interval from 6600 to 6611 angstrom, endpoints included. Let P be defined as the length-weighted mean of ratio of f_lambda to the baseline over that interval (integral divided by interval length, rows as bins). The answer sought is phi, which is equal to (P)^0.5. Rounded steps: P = 1.01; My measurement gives 1.003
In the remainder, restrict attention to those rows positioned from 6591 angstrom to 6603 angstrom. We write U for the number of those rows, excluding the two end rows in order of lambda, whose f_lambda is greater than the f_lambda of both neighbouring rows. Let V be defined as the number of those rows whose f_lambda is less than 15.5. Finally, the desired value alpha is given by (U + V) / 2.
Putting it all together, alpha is 2.0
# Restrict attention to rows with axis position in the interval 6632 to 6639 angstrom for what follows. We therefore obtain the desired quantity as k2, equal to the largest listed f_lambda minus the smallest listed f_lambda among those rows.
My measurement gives 1.0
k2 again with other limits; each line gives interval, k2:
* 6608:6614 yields 0.3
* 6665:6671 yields 1.8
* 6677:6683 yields 0.6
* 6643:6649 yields 1.8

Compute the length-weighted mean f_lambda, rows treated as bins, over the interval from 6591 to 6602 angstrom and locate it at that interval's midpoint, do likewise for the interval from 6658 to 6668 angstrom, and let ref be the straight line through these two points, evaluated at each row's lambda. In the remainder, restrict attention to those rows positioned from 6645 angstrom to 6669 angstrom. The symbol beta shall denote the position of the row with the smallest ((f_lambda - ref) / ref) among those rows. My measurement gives 6646.92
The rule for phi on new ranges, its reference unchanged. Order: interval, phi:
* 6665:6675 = 1.006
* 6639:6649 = 0.992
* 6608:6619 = 0.993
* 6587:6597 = 1.007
